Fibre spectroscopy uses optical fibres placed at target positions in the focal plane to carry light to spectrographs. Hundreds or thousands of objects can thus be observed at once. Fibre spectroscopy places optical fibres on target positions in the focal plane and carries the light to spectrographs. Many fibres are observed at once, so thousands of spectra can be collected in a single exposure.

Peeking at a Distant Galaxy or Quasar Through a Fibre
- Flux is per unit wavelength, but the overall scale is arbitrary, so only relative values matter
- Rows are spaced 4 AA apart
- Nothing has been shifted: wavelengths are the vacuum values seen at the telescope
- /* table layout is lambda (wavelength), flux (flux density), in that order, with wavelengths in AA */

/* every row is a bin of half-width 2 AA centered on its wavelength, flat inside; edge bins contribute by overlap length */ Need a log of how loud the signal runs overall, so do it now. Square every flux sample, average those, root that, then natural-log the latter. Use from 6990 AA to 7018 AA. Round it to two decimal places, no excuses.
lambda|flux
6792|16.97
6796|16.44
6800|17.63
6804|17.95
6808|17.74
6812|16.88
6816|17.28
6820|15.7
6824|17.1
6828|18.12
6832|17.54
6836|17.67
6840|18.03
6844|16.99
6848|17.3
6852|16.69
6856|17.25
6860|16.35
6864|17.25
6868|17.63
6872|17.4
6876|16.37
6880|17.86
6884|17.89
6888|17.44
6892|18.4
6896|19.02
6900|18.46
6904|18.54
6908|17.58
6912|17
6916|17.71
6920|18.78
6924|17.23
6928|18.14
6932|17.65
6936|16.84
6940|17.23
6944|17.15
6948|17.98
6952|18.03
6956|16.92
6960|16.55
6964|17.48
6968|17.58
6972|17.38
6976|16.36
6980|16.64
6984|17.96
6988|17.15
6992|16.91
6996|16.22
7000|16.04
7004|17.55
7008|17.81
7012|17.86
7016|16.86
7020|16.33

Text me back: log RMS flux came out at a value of 2.84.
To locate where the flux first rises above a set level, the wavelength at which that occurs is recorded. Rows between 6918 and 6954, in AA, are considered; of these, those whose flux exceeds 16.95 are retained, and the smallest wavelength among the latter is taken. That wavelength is 6920 AA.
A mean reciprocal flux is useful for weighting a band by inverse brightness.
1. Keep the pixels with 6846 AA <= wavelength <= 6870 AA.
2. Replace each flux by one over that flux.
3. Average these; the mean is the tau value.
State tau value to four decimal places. 0.0586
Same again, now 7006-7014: 0.0561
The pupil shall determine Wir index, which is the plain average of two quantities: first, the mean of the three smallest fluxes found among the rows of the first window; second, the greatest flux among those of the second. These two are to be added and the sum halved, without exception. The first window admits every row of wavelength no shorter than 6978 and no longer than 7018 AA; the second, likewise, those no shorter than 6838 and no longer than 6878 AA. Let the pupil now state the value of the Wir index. 17.2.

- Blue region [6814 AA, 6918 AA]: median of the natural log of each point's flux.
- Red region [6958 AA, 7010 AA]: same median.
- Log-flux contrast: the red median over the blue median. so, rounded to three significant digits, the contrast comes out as 0.993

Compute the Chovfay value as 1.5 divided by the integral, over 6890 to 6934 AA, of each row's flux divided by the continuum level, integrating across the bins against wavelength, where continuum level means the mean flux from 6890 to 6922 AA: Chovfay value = 0.0344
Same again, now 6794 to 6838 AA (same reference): 0.0359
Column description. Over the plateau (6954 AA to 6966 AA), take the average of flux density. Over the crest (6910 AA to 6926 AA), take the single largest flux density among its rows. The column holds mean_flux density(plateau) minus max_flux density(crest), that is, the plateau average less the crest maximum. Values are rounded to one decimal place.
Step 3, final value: -1.8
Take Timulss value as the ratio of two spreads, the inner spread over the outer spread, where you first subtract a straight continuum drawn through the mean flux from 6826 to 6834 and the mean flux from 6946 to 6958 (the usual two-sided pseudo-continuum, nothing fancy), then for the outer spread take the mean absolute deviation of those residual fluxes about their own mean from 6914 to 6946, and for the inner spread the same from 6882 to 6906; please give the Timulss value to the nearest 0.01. 0.91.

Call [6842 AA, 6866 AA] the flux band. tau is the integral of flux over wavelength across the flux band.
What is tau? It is 407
